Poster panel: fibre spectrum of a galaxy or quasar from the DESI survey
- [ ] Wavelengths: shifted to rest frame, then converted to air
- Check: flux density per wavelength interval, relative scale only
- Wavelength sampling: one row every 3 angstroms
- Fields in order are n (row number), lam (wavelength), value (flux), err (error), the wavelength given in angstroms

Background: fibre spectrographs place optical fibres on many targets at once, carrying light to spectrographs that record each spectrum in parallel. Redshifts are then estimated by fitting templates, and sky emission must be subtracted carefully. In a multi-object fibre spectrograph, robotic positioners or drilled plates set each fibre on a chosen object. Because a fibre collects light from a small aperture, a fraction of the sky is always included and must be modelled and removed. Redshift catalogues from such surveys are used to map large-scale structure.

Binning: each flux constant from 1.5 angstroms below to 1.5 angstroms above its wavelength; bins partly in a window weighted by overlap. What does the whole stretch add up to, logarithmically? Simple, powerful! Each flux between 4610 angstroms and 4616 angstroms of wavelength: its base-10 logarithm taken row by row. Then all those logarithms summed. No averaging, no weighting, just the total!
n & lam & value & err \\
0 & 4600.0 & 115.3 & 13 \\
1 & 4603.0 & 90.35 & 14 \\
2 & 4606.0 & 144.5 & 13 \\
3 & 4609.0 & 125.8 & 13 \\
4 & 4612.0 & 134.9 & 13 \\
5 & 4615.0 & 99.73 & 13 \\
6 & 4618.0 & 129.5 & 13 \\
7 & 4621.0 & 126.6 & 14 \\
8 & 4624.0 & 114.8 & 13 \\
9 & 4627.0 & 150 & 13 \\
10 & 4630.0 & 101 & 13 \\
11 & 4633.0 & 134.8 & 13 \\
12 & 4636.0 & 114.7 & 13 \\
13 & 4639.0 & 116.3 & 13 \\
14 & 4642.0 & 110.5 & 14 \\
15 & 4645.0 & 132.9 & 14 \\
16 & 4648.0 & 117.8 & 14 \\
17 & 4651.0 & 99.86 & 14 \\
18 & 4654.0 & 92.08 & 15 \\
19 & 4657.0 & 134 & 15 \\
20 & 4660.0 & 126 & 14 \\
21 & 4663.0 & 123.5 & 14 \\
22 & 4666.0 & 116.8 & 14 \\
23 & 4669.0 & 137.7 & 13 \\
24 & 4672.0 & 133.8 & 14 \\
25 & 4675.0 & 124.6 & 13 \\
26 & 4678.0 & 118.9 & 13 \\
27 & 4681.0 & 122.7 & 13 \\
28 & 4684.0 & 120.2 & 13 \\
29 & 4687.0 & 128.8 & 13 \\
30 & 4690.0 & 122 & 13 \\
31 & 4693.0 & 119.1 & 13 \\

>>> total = 4.1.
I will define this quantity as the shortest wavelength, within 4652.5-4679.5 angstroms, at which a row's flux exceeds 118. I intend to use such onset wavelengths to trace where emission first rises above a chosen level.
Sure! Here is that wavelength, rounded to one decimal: 4657.0 angstroms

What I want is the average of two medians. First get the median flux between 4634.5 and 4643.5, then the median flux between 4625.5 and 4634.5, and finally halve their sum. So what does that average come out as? 125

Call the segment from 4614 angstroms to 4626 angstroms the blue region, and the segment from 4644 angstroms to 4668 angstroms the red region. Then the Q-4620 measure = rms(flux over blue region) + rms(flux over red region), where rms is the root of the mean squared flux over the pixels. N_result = 237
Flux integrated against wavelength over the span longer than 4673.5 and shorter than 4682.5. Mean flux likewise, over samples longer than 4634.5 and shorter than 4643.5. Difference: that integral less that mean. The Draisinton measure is 985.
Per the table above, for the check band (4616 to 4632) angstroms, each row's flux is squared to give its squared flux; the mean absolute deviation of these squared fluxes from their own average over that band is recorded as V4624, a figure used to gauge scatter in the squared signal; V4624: 3236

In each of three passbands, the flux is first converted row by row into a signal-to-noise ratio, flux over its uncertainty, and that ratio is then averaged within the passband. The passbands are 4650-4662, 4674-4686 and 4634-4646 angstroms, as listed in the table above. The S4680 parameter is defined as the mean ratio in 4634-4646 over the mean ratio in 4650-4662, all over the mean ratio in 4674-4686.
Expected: 0.120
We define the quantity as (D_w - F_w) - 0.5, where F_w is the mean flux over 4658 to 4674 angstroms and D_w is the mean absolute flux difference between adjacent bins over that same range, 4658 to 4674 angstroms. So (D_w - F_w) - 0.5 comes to -120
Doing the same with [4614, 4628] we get -105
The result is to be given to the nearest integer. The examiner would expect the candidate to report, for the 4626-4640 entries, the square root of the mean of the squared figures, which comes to 125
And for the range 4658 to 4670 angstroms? 126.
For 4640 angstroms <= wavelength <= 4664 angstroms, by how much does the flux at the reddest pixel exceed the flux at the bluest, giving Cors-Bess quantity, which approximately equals 13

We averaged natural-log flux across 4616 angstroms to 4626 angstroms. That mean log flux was 4.82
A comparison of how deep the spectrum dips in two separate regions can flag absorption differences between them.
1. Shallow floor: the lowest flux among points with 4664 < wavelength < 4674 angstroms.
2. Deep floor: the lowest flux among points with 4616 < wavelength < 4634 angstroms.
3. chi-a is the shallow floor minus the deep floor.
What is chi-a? 16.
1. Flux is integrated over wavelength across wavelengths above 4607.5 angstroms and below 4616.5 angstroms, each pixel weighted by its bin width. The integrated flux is 1081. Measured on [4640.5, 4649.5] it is 1084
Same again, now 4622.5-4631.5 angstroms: 1097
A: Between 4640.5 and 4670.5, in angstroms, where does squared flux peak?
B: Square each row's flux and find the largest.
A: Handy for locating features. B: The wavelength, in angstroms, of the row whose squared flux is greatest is 4669.0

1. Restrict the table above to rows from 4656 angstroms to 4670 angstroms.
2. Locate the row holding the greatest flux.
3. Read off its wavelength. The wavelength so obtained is 4669.0 angstroms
